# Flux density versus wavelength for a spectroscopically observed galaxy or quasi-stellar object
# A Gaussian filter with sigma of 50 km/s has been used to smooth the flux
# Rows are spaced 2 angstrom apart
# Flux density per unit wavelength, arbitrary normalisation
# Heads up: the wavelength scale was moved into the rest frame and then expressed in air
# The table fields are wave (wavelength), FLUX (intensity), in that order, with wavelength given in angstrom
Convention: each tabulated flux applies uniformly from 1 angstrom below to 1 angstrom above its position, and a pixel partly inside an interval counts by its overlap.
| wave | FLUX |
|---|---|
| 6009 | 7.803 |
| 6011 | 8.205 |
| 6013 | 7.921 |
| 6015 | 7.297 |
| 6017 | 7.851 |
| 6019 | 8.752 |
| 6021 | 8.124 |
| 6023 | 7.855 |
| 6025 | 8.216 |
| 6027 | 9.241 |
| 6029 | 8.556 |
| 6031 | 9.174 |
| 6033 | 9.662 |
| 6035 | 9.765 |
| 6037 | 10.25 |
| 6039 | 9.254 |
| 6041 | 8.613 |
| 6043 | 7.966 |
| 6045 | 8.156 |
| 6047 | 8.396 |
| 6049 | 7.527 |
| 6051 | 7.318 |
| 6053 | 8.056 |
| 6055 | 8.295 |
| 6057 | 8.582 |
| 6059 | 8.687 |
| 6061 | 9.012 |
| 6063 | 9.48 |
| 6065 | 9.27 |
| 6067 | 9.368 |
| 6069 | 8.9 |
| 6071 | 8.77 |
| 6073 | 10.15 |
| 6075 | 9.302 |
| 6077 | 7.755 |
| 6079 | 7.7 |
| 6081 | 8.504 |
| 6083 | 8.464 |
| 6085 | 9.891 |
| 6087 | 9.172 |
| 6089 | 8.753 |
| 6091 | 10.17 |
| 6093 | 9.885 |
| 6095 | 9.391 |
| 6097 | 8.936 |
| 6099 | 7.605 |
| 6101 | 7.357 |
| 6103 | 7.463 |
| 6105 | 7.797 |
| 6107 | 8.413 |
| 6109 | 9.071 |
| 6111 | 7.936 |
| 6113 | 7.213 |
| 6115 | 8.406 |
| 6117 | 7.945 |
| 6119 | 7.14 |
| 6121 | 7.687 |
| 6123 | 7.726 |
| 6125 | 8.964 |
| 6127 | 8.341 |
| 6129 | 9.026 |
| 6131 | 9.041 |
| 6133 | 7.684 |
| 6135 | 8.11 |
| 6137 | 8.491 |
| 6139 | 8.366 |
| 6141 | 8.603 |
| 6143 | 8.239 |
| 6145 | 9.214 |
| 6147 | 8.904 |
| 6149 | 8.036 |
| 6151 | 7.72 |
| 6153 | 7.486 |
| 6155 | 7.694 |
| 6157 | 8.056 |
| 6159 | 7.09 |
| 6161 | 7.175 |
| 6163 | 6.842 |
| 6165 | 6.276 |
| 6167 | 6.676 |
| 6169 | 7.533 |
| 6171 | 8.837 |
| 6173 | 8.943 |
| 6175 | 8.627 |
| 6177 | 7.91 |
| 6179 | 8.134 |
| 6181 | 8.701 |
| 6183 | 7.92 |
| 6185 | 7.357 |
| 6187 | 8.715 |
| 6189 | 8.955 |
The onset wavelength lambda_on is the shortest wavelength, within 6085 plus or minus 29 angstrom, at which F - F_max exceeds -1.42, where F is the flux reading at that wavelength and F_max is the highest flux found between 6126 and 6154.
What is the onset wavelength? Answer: 6057 angstrom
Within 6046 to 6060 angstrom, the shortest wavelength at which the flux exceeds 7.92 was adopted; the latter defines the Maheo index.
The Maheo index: 6047 angstrom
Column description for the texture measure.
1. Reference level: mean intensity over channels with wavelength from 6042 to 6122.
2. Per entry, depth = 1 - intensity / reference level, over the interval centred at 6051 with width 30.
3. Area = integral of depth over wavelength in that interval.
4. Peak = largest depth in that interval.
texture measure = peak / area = -0.42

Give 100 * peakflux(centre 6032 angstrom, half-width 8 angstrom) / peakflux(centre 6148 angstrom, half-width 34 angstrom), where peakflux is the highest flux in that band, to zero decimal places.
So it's 111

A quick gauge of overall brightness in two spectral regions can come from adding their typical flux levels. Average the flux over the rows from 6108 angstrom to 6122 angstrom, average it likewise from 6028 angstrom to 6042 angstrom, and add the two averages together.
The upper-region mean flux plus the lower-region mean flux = 17.2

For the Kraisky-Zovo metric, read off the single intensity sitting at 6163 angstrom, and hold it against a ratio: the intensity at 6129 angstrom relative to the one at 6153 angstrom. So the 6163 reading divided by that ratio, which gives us 6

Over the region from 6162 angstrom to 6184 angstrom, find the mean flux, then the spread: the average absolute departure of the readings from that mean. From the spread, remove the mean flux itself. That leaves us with -7.11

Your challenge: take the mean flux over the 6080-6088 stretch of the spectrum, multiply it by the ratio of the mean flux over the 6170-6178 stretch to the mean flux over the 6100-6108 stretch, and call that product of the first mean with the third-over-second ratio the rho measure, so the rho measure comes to 10.0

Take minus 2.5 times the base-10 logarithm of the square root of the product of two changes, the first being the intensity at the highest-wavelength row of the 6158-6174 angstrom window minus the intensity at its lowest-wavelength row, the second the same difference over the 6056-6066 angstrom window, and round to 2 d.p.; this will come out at -0.13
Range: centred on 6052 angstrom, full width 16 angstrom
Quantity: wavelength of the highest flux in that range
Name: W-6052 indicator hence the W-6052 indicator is 6059 angstrom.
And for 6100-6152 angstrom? 6145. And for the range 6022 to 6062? 6037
